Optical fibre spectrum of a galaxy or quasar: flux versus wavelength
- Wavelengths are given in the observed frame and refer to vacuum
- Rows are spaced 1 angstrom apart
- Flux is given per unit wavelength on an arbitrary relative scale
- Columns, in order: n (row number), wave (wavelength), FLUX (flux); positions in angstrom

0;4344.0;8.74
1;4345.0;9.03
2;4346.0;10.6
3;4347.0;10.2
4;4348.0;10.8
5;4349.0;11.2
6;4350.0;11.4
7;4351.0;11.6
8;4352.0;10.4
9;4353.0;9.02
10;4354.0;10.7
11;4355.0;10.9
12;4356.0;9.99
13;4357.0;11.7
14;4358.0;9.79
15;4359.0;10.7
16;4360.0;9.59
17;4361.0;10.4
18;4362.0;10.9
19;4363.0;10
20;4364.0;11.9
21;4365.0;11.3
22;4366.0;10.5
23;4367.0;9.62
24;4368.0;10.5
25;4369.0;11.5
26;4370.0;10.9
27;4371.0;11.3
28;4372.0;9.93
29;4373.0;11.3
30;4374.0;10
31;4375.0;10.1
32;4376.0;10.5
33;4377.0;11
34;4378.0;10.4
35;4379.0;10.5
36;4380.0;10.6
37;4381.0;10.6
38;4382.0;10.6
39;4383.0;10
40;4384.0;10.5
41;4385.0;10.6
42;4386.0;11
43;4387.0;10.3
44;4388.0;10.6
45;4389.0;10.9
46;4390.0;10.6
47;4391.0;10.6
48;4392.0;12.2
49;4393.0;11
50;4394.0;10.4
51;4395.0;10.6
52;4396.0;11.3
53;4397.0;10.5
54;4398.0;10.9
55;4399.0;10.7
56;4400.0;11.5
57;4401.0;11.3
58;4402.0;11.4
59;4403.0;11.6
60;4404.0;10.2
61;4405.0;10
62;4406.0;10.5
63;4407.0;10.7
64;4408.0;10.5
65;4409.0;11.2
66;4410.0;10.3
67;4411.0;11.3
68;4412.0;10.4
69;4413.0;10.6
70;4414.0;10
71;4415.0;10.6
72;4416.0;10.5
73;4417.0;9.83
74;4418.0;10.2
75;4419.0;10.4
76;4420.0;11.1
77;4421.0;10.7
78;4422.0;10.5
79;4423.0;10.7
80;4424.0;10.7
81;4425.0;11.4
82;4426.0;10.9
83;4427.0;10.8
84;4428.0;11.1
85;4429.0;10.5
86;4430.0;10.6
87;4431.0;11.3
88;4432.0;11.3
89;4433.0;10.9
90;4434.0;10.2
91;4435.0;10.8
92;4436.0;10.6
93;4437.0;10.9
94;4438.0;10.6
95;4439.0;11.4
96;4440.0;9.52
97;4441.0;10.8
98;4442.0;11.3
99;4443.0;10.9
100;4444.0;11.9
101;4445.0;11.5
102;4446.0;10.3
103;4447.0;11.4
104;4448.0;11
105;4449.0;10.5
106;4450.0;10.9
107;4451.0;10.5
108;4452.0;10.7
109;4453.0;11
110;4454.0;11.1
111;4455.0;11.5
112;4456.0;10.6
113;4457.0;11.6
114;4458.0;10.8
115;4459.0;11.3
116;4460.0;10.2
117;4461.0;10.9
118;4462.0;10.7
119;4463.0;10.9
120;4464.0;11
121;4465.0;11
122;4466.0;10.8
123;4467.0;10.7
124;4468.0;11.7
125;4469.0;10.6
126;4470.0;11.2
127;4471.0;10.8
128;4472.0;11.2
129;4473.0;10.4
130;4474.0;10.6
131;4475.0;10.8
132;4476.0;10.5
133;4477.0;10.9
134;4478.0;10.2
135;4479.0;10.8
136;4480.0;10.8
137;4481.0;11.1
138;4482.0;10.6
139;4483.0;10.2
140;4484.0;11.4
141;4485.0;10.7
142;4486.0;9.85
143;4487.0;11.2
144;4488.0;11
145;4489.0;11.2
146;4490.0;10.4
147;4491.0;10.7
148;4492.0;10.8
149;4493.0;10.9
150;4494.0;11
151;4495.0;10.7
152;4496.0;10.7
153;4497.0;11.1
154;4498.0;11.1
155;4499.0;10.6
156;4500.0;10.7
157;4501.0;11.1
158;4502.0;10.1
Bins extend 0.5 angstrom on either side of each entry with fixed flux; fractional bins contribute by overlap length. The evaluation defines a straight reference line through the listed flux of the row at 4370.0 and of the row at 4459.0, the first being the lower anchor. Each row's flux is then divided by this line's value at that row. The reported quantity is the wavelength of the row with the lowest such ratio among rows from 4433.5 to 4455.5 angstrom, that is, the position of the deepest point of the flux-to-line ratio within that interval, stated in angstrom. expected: 4440.0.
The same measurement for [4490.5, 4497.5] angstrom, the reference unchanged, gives 4496.0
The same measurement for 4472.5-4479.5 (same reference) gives 4478.0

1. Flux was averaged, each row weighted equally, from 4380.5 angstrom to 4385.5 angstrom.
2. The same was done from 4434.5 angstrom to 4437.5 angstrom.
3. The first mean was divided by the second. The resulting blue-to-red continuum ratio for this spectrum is 0.97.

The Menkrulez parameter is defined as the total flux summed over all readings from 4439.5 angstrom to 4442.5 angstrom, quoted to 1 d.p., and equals 31.6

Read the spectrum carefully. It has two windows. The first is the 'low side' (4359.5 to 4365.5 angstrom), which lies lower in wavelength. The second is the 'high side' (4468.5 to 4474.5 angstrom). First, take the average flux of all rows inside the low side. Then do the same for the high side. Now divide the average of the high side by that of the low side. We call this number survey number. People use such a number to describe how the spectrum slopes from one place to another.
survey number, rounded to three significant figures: 1.01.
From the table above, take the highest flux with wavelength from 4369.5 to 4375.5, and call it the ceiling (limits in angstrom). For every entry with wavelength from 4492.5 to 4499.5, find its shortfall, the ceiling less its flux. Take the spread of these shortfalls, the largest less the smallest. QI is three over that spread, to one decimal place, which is 6.0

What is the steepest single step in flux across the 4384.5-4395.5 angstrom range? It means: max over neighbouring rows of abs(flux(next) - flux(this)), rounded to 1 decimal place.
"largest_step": 1.6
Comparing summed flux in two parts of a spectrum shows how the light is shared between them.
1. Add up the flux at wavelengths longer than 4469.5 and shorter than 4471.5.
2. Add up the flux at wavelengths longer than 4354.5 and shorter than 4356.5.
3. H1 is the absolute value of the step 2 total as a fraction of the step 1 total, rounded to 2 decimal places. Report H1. 0.95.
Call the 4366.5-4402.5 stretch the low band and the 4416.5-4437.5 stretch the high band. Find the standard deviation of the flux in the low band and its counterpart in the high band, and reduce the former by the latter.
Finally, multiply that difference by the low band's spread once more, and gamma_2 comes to 0.067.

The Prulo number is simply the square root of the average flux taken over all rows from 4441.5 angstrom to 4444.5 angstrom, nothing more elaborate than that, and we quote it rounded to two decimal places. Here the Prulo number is 3.37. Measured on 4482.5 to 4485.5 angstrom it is 3.28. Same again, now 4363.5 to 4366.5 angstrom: 3.35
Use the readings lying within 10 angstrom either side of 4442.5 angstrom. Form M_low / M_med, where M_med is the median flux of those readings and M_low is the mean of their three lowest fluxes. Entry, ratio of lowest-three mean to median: 0.922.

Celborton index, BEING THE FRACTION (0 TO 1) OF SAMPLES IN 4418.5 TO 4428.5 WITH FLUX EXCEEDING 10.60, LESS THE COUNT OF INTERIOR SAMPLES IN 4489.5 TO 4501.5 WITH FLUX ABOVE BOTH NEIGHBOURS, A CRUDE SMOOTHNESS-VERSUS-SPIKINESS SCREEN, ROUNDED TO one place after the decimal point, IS -0.2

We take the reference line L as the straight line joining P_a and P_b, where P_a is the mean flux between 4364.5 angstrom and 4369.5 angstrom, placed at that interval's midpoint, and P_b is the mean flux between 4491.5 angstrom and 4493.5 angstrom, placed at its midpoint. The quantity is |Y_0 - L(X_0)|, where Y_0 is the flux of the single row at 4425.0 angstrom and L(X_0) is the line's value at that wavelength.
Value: 0.64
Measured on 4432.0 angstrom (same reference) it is 0.53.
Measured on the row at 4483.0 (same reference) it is 0.64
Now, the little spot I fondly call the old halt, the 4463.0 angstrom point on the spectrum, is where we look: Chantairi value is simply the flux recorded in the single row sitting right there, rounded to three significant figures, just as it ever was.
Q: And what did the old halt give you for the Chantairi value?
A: 10.9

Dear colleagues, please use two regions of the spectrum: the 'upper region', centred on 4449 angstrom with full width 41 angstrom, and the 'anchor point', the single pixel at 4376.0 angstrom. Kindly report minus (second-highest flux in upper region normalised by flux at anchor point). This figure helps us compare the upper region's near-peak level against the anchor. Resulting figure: -1.11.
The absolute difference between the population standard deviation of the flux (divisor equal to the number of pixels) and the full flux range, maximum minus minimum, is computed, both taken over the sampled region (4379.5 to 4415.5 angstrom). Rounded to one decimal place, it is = 1.7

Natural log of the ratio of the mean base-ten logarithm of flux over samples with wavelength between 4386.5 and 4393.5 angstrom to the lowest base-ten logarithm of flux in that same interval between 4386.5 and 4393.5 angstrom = 0.023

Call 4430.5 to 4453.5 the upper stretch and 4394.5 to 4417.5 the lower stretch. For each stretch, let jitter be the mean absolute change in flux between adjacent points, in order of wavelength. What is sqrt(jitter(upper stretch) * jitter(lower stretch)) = 0.56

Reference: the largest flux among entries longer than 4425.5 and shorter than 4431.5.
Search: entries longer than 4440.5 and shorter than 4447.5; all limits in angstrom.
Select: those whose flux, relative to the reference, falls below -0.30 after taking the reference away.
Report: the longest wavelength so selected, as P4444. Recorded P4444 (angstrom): 4446.0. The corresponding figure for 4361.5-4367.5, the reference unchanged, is 4367.0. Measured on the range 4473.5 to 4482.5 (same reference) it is 4482.0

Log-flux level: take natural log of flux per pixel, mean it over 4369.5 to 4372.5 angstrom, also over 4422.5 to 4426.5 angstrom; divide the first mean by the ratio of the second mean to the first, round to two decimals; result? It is 2.35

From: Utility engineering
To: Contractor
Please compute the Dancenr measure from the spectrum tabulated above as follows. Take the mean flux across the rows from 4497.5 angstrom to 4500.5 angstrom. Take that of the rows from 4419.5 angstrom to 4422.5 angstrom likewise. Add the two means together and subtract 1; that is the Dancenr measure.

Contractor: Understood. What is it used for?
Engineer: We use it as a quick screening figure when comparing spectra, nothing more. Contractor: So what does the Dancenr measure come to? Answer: 20.6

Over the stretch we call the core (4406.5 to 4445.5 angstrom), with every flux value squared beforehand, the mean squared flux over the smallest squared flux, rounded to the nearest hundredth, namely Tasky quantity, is 1.28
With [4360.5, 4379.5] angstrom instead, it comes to 1.23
